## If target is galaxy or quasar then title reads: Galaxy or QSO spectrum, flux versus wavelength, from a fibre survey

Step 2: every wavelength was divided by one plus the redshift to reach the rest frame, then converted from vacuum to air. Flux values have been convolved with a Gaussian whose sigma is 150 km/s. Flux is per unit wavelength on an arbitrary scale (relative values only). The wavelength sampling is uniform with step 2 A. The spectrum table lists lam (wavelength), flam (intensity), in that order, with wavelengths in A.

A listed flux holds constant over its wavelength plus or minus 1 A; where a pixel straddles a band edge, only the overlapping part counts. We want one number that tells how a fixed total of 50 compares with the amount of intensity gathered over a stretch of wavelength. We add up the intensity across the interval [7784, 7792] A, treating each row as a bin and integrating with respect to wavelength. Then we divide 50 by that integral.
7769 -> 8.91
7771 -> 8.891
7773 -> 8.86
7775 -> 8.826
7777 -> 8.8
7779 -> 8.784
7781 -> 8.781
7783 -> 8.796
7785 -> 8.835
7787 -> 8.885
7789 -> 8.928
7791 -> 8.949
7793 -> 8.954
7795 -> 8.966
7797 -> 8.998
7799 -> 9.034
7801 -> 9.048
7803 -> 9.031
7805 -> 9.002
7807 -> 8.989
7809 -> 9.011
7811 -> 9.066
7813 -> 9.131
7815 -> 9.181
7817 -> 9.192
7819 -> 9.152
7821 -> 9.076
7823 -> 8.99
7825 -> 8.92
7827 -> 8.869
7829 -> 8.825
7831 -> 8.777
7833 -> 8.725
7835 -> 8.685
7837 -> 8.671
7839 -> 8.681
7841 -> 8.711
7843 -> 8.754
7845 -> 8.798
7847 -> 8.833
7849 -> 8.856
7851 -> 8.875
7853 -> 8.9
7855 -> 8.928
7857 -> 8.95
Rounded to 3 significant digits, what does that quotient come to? 0.702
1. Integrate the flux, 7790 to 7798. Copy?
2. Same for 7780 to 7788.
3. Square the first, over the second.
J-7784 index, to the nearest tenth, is 72.9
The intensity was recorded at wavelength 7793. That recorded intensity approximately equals 8.954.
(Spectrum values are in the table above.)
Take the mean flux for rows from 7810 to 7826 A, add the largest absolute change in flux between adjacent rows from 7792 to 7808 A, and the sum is 9.12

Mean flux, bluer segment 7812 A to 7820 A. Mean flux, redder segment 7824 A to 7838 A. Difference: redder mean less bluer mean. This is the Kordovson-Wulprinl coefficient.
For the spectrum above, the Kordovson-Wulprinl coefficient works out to -0.38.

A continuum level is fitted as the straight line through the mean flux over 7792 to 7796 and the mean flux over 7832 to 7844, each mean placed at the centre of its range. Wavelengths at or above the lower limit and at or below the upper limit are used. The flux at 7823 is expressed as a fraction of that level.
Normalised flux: 1.02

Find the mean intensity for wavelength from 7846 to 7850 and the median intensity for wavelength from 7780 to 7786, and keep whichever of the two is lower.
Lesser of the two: 8.80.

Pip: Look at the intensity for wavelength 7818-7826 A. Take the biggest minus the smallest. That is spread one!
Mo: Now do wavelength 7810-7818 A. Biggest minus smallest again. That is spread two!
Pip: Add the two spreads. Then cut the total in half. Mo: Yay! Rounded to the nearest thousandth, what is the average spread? 0.179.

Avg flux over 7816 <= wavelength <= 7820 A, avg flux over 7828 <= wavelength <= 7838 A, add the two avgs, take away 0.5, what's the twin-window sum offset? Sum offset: 17.4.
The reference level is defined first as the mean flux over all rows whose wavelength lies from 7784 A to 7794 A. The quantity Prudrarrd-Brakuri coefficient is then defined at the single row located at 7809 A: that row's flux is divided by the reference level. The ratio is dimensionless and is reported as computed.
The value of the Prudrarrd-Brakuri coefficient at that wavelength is 1.01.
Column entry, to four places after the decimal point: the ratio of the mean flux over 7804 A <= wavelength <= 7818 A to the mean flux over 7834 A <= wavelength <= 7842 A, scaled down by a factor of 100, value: 0.0105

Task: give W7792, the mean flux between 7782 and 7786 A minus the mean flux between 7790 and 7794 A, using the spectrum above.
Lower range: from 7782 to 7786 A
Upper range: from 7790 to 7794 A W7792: -0.14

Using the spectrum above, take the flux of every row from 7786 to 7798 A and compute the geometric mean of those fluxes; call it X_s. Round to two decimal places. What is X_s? 8.95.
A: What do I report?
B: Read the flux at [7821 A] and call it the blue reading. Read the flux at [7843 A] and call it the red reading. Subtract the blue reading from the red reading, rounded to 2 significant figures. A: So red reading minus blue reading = -0.32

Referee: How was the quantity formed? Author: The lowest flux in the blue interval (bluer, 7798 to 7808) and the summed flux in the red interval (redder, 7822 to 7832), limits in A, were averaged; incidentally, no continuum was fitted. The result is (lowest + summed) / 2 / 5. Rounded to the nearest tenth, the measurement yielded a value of 5.3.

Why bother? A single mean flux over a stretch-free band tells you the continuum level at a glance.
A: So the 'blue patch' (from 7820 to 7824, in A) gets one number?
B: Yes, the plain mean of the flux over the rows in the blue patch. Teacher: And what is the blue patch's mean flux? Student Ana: 9.03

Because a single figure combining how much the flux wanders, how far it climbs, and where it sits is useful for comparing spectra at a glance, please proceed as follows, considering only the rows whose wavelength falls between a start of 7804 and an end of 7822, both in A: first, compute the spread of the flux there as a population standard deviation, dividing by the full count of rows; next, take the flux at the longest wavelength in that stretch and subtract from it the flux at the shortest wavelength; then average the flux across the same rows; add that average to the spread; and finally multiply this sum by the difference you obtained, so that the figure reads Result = 0.7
